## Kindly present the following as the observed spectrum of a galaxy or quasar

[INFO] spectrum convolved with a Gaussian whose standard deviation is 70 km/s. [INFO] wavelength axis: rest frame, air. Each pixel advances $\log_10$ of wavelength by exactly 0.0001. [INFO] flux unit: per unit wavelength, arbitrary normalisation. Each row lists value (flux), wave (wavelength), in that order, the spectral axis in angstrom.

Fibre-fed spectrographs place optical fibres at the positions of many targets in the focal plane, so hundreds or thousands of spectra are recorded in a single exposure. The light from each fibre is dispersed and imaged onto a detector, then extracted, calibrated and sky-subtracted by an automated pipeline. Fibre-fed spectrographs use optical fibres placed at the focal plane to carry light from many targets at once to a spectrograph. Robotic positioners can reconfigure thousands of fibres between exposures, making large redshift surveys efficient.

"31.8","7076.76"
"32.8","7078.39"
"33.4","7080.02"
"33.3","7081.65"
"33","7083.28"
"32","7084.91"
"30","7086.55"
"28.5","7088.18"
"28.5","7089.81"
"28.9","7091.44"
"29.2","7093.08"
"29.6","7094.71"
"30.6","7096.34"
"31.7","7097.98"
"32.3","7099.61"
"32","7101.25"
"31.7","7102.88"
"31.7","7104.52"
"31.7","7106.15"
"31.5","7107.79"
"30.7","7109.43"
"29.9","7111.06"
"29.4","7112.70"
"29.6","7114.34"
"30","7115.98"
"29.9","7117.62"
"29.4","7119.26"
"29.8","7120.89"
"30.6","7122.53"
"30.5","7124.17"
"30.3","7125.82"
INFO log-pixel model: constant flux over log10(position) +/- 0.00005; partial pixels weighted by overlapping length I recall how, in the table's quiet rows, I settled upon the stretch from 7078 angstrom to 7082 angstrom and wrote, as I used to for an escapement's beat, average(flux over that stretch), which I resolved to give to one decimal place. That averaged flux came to 33.2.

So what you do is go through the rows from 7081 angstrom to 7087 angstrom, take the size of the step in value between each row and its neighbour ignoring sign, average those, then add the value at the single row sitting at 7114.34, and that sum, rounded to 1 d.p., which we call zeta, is 30.7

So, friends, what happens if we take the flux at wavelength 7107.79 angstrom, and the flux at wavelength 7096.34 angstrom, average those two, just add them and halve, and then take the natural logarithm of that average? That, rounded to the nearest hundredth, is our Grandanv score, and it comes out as 3.44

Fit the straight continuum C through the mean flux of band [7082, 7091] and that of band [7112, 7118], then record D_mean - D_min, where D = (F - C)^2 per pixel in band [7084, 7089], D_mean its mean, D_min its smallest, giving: 1.9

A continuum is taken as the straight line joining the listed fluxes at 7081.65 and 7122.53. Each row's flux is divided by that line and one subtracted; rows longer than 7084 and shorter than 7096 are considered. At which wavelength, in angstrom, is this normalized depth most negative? 7088.18 angstrom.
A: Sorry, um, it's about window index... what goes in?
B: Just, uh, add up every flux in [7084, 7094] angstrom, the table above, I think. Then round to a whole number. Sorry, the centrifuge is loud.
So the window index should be 177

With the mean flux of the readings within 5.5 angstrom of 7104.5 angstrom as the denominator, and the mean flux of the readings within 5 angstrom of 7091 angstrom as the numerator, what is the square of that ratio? 0.85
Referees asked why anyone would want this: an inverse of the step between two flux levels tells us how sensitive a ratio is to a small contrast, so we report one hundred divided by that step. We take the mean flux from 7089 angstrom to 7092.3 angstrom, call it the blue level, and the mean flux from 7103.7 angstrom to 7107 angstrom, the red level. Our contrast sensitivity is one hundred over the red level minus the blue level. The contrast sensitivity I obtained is 33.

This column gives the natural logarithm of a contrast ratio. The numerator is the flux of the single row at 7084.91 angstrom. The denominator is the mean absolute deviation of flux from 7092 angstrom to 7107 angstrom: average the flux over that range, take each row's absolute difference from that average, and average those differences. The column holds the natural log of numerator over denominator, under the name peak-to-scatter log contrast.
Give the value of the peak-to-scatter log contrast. 3.56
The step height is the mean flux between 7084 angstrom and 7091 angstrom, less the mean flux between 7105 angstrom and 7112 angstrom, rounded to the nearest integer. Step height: -1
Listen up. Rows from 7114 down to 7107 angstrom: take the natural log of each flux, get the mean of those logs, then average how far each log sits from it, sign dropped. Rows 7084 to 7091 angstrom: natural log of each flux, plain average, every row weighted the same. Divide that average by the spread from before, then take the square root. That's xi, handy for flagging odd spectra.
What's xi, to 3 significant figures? 11.9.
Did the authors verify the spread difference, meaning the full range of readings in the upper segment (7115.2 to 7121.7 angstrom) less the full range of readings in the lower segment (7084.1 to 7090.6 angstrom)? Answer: -2.9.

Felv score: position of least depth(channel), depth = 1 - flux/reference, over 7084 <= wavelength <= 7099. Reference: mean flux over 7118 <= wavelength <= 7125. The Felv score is 7084.91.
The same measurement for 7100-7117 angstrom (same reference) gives 7101.25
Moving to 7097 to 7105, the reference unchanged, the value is 7099.61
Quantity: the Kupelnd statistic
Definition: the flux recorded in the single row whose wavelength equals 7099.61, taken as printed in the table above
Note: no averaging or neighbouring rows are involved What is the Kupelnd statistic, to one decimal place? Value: 32.3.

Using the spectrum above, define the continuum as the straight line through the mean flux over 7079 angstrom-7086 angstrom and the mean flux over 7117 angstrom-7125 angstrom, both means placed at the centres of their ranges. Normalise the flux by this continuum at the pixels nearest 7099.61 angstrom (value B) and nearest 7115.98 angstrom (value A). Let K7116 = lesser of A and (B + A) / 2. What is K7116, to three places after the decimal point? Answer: 0.987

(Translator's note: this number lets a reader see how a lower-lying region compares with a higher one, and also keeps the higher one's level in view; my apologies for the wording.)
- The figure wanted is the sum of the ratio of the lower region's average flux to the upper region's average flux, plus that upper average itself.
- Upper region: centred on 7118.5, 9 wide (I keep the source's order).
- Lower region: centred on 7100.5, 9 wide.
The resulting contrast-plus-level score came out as 30.9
